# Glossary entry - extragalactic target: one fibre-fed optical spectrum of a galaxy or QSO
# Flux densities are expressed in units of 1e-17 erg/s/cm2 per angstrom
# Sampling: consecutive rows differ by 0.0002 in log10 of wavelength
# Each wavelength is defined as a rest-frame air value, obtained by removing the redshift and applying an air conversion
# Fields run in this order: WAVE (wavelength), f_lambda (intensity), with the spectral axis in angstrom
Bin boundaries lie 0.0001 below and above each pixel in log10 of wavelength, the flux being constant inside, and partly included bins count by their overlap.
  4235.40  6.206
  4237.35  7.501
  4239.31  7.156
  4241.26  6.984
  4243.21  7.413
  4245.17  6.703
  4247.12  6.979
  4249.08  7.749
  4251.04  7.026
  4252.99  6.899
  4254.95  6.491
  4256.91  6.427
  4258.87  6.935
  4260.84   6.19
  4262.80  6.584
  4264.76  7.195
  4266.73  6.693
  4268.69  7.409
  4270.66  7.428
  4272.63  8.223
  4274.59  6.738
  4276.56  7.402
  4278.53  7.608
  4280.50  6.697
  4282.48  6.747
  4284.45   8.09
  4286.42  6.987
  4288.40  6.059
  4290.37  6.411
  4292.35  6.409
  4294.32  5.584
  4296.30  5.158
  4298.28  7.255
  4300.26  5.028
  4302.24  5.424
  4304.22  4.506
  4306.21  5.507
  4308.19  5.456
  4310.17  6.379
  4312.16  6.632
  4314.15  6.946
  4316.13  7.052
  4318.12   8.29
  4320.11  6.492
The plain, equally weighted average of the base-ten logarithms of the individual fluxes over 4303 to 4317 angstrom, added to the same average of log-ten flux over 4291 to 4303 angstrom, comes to 1.54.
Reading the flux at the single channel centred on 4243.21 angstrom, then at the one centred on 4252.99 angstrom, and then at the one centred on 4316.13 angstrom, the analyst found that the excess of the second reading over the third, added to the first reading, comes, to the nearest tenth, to 7.3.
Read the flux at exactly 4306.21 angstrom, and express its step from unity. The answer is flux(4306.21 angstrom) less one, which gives 4.5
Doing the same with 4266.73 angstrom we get 5.7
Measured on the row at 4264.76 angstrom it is 6.2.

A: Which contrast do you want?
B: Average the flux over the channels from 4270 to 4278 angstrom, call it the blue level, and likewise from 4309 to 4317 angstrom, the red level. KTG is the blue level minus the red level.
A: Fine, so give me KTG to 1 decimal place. 0.7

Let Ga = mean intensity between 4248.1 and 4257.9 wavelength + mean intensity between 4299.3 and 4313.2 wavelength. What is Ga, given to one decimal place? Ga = 12.5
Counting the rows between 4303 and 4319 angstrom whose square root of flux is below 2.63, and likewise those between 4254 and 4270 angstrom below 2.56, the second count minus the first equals -2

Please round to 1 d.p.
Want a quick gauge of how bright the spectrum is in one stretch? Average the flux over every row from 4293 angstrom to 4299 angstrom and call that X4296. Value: 6.0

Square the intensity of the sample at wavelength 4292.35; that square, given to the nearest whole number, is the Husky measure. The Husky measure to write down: 41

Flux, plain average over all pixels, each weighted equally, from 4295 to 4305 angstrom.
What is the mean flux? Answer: 5.5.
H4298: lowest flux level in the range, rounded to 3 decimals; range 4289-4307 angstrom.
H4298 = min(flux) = 4.506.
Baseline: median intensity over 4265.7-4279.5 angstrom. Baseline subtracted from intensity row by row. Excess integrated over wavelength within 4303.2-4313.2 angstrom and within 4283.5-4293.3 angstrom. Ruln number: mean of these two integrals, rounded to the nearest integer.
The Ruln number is -12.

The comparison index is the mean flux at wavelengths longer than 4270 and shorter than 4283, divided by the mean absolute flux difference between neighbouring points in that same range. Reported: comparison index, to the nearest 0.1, 10.6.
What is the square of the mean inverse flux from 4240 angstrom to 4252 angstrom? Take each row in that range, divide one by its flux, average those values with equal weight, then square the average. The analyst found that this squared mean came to 0.020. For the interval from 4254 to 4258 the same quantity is 0.024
